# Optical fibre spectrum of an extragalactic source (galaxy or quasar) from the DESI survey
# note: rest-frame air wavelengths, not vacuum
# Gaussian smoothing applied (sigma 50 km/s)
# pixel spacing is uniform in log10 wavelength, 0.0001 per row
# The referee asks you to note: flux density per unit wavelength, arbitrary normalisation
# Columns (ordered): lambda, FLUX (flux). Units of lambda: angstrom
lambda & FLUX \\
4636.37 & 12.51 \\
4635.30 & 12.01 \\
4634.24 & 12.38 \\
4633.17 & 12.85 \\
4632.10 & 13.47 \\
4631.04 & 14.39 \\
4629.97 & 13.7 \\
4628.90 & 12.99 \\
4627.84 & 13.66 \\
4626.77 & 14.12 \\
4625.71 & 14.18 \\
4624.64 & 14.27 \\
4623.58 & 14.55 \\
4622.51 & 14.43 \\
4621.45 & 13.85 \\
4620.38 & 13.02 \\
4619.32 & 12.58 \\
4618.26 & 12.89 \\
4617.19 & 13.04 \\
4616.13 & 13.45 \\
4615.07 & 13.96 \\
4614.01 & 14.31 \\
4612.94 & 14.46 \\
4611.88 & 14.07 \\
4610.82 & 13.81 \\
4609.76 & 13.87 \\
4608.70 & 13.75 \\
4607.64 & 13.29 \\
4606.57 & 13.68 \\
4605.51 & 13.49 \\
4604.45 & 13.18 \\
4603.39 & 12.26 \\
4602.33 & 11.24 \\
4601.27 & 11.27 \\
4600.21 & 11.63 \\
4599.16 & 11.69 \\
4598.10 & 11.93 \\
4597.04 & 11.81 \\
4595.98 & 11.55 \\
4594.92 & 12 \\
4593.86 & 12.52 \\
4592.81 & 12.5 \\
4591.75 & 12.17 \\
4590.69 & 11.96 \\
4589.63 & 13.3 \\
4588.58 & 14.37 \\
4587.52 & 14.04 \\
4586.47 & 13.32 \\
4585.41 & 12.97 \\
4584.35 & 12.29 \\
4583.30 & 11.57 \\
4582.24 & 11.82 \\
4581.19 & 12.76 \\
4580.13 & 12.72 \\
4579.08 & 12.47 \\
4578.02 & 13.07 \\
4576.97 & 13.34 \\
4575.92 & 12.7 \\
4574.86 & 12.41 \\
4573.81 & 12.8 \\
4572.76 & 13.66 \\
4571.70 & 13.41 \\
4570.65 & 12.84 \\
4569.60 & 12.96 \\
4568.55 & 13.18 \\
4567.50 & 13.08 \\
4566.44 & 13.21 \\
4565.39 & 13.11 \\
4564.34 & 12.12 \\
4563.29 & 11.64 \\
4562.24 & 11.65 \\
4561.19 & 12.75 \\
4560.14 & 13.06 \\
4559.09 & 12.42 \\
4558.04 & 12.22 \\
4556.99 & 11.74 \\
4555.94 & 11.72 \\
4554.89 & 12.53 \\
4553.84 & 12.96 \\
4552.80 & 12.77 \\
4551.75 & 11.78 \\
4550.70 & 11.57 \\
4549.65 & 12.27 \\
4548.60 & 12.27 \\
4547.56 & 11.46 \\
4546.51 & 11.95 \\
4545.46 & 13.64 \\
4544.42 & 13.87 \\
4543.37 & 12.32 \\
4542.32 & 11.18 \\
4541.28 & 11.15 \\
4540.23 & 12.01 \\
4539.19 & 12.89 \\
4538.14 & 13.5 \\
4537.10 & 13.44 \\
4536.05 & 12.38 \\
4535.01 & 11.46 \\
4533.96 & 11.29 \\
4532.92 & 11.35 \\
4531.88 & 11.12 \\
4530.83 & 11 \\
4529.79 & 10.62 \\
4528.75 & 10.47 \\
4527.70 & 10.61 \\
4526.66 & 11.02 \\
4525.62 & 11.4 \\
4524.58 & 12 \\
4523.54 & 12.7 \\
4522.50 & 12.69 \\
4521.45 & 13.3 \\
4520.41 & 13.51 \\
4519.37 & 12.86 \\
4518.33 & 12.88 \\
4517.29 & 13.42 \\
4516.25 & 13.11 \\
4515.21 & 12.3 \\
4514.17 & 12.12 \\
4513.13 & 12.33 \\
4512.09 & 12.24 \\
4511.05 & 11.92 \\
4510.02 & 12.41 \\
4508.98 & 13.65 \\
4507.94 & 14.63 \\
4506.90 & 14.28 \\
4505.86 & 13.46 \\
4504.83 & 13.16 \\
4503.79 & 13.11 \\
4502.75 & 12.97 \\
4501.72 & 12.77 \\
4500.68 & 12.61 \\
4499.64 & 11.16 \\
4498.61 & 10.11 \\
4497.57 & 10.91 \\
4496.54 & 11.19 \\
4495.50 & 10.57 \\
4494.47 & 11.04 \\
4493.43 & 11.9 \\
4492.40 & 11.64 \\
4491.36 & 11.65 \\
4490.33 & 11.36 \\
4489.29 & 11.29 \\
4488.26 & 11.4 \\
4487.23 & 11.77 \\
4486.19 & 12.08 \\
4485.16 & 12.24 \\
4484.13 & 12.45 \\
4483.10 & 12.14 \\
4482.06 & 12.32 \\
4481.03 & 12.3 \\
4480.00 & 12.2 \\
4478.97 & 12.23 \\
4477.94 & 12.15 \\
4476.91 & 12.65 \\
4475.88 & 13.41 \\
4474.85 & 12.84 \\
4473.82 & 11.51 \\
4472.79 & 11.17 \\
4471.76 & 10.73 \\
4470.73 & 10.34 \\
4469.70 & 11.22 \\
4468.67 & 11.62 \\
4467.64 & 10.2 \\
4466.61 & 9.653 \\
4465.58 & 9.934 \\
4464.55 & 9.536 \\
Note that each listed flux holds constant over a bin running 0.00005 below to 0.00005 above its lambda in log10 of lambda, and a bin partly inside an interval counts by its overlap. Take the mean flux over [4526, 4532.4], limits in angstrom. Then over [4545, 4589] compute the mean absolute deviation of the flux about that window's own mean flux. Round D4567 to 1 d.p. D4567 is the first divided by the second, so 18.7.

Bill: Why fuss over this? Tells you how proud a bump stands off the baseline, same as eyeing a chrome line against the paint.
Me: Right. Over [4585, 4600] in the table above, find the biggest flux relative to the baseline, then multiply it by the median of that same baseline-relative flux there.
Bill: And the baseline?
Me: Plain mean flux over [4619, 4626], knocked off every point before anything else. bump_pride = -0.8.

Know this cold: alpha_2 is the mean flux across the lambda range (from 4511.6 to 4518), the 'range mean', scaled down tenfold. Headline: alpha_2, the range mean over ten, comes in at 1.259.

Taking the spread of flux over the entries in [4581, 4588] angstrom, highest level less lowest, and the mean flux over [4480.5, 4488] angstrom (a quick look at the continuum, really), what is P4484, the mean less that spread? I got 9.7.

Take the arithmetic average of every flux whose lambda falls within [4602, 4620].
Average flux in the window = 13.4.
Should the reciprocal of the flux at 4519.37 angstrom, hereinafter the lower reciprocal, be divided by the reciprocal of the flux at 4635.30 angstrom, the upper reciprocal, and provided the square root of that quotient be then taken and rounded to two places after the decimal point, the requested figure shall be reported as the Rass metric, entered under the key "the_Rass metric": 0.97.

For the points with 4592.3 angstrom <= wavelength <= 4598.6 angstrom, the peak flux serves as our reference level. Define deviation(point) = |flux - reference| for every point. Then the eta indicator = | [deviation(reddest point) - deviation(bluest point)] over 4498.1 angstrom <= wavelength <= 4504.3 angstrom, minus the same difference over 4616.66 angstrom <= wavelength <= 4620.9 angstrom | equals 1.8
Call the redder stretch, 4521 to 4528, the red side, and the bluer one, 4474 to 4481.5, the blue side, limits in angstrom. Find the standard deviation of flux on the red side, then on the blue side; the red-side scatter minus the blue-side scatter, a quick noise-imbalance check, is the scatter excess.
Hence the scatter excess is 0.5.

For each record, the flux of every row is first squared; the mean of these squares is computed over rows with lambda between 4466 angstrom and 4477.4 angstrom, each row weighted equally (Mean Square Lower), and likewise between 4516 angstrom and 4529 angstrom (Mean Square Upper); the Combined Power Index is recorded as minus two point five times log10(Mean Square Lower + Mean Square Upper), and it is -6.13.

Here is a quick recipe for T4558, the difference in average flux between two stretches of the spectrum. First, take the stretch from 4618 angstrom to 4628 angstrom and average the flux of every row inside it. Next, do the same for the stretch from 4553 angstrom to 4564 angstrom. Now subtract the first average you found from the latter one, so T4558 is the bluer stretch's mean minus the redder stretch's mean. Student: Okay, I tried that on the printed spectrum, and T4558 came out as -1.5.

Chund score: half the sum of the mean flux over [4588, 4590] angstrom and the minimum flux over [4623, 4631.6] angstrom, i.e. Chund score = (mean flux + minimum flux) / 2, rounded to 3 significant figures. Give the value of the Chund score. 13.4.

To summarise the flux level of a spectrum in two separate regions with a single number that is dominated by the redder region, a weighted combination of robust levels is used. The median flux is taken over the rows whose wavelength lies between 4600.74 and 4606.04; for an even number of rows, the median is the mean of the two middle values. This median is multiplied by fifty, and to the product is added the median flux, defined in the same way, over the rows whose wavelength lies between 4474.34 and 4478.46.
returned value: 626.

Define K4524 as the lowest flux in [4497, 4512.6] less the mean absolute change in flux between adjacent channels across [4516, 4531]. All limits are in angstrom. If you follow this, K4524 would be 9.7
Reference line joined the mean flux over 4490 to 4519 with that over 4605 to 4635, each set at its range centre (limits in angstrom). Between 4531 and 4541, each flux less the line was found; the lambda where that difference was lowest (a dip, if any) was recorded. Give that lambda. 4531.88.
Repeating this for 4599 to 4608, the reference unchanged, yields 4602.33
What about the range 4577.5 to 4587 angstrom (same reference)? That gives 4583.30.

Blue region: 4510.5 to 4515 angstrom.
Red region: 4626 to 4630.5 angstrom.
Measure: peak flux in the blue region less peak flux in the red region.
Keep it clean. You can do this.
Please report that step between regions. -1.8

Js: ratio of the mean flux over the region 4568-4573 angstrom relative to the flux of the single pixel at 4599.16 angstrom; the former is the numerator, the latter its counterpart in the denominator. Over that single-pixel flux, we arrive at 1.13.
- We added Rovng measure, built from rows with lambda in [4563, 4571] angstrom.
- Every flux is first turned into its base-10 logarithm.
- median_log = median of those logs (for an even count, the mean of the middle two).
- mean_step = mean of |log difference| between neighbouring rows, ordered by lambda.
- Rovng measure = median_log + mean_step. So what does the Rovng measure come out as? 1.13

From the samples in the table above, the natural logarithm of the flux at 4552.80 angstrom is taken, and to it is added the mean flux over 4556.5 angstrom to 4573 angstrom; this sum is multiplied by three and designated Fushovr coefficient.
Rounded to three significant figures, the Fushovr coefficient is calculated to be 45.7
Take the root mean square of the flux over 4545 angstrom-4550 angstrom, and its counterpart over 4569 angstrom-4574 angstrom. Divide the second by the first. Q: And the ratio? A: 1.06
